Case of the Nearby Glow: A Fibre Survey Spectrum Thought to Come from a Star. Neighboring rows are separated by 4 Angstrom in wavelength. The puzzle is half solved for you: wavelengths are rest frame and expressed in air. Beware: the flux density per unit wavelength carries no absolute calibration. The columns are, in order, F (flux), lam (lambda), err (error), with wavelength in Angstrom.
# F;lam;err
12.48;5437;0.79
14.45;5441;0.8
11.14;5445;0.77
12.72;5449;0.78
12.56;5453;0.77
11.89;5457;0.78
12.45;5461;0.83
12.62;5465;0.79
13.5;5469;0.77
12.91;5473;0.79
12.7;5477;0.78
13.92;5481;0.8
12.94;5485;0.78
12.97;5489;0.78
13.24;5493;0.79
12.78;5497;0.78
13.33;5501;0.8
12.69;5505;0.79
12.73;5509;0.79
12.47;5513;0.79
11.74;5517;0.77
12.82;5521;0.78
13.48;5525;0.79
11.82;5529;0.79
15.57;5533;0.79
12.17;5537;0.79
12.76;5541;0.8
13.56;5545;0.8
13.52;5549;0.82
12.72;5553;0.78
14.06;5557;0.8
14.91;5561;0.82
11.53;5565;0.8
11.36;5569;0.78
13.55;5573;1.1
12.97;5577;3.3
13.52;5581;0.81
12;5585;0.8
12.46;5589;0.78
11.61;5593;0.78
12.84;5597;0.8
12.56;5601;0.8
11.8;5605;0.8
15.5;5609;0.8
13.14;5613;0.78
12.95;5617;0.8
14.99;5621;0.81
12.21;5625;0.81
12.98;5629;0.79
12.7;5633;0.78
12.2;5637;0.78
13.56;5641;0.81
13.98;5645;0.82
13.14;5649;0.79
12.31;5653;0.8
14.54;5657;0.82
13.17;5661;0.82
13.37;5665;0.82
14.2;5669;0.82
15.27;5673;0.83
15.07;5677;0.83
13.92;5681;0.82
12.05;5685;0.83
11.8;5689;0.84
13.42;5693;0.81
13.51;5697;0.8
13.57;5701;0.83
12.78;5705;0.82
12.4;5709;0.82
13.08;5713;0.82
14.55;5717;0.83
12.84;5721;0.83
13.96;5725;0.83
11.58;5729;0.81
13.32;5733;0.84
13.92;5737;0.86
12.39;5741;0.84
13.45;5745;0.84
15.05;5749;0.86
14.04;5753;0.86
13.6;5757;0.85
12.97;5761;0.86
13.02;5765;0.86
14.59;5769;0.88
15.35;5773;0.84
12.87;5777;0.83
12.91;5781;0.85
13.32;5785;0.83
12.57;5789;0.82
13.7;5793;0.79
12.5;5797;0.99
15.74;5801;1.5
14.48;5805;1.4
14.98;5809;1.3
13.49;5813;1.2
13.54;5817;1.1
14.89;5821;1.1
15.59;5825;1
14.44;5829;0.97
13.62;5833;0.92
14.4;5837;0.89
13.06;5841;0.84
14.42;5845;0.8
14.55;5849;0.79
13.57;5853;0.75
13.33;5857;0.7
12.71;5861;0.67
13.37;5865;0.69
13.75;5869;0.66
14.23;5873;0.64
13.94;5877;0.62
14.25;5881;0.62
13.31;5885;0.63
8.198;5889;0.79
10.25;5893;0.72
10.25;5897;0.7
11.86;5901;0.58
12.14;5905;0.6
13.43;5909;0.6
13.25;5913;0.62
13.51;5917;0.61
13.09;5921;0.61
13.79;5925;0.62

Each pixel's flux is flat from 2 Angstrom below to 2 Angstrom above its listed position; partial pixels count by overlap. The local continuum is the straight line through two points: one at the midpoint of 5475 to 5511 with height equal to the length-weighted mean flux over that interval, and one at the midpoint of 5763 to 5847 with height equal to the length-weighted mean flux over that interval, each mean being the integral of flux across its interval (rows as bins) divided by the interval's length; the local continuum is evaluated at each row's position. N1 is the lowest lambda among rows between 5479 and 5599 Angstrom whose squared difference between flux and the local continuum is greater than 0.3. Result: 5481 Angstrom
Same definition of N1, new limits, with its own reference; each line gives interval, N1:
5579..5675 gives 5585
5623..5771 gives 5625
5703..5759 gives 5705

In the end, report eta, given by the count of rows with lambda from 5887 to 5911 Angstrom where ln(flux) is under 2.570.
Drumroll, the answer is 5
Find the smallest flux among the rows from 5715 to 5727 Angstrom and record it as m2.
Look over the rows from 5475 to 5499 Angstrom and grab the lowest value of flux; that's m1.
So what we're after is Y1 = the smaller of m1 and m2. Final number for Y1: 12.7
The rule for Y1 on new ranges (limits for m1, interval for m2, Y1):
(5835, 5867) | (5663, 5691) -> 11.8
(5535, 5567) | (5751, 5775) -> 11.5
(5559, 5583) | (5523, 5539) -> 11.4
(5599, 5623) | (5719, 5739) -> 11.6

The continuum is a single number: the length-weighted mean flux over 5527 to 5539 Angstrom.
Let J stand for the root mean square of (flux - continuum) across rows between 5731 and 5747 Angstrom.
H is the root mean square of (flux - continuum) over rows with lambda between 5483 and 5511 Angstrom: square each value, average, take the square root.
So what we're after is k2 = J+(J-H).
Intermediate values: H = 0.33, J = 0.6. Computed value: 0.79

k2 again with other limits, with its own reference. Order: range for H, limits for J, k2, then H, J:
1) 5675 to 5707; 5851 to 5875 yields 0.12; 0.99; 0.6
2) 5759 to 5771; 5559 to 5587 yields 1.65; 0.83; 1.2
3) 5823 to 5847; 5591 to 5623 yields 1.28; 1.33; 1.3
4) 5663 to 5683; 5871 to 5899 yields 3.69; 1.38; 2.5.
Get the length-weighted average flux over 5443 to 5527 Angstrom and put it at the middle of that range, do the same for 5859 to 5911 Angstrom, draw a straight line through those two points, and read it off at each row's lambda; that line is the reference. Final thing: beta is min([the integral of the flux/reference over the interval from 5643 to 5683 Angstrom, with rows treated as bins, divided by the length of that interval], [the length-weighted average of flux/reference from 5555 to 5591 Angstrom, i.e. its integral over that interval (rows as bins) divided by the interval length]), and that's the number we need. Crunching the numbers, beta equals 1.020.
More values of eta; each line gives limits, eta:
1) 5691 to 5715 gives 2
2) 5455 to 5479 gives 5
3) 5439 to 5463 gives 5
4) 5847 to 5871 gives 1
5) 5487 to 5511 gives 4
